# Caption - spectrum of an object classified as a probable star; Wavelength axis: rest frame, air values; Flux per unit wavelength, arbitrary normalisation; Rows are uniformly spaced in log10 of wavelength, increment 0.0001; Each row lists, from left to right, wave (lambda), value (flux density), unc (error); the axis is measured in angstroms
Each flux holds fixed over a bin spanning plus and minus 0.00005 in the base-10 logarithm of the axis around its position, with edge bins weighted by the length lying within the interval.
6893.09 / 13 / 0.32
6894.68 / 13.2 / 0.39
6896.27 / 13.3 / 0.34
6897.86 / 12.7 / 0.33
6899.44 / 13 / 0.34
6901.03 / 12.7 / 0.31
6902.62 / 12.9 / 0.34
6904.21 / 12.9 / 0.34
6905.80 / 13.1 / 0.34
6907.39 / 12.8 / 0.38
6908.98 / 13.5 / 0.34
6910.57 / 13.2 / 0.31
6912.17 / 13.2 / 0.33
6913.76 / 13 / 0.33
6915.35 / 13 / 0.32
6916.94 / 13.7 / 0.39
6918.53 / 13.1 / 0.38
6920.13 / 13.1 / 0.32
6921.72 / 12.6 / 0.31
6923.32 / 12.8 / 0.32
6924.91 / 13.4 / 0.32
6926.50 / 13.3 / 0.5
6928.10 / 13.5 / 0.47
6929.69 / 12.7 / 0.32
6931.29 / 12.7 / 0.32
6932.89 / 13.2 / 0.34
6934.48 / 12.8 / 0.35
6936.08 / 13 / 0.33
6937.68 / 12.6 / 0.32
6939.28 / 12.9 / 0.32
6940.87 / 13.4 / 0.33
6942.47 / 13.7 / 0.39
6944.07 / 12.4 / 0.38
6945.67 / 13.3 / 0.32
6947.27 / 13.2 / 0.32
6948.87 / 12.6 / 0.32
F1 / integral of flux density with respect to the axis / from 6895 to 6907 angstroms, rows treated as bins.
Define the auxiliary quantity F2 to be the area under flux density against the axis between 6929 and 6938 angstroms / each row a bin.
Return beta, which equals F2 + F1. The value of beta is 271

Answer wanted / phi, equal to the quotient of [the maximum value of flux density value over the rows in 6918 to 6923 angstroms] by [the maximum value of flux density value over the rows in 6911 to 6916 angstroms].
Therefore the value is 0.99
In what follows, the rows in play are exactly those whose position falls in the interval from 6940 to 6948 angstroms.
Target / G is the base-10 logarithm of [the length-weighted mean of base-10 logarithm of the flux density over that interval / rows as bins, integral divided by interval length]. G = 0.050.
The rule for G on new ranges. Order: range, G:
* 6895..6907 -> 0.046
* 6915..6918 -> 0.052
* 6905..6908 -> 0.046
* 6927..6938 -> 0.046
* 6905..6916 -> 0.048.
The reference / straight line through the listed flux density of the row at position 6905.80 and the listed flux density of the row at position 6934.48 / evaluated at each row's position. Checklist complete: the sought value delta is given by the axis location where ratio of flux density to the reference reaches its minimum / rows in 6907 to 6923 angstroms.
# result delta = 6921.72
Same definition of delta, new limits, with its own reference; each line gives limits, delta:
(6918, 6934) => 6921.72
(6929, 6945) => 6944.07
